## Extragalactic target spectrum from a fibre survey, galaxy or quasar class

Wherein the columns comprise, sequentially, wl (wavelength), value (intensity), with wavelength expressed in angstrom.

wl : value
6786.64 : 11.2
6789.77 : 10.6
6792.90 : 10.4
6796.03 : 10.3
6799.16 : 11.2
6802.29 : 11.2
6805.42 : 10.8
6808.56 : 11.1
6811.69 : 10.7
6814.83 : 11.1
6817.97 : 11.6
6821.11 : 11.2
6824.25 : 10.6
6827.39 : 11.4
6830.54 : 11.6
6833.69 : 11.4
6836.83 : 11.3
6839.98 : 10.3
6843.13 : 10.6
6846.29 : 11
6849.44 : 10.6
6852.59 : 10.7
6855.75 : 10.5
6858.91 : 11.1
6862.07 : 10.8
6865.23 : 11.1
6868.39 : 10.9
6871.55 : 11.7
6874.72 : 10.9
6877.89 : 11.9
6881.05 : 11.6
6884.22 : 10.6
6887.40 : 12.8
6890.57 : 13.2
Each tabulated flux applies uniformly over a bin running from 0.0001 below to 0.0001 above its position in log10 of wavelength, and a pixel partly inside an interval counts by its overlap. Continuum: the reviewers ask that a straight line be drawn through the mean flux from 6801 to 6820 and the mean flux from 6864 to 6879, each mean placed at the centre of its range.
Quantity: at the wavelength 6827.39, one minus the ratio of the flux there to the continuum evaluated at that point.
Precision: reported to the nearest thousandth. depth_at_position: -0.023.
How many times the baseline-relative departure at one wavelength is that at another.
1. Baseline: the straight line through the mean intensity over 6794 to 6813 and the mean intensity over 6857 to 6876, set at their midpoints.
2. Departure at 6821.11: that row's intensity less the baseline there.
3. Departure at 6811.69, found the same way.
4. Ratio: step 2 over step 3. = -1.3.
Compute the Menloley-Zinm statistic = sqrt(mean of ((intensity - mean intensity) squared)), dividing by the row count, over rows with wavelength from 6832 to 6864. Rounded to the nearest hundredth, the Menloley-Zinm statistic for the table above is 0.34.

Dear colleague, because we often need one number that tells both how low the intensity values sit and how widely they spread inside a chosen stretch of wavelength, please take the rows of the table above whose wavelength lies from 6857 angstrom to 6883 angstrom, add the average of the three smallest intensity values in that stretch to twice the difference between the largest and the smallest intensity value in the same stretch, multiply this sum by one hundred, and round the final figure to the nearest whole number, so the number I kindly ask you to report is 1307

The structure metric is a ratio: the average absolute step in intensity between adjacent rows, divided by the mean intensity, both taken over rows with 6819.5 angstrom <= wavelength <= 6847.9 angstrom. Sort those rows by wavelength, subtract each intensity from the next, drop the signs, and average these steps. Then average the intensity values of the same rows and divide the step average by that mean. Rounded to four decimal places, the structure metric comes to 0.0407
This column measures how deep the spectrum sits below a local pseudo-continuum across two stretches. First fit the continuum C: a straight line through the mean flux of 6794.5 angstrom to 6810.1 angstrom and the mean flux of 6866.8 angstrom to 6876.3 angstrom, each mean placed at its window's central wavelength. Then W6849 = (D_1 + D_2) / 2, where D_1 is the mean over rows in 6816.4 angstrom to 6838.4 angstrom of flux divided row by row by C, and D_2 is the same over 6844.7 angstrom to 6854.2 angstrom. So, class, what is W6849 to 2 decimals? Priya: 1.00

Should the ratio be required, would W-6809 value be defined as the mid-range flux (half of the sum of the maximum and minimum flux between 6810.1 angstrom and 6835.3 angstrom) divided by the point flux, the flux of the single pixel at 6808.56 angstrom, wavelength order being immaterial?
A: 1.00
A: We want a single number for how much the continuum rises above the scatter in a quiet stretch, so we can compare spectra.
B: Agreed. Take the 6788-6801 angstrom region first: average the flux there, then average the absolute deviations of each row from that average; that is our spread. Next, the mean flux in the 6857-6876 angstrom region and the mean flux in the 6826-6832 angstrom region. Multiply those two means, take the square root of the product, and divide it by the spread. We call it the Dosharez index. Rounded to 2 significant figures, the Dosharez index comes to 39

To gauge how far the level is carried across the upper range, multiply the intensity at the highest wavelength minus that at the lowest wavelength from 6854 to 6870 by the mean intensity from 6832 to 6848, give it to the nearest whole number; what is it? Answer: 4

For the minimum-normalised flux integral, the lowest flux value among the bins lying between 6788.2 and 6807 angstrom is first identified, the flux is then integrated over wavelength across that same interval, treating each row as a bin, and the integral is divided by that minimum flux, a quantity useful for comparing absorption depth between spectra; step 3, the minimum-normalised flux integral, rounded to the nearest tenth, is 19.6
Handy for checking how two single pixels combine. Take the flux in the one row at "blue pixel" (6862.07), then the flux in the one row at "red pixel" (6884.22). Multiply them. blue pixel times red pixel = 114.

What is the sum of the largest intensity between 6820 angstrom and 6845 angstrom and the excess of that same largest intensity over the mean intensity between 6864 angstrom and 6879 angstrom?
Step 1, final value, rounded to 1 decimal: 11.9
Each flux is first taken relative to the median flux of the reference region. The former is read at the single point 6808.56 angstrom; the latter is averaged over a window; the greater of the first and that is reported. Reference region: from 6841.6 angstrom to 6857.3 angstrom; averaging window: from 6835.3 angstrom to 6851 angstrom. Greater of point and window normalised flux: 1.05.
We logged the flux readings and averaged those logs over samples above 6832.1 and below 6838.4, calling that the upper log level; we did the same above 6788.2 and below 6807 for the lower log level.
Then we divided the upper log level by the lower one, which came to 1.02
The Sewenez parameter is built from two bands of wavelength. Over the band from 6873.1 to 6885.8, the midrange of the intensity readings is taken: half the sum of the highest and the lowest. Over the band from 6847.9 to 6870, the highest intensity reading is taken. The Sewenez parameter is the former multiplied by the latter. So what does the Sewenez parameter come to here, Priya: 125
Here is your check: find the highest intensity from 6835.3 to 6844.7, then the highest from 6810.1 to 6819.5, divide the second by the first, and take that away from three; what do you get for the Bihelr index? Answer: 1.97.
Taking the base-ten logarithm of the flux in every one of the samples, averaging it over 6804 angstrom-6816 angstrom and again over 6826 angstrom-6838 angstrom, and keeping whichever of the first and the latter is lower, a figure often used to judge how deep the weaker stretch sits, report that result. 1.038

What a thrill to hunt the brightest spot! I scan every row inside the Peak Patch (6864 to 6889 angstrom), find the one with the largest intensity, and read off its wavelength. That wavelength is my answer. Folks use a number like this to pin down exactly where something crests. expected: 6887.40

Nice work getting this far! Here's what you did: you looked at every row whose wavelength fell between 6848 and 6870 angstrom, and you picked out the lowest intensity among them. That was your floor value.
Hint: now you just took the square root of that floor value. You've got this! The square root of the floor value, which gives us 3.24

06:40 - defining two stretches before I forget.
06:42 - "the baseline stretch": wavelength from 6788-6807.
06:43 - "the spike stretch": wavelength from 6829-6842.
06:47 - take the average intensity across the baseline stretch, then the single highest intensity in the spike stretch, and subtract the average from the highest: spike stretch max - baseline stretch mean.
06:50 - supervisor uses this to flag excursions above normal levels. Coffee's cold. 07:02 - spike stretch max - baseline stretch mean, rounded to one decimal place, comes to 0.8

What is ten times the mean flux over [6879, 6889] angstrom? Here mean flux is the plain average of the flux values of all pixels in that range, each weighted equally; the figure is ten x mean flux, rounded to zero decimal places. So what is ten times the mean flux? 117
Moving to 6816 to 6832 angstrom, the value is 113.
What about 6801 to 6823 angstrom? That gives 111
